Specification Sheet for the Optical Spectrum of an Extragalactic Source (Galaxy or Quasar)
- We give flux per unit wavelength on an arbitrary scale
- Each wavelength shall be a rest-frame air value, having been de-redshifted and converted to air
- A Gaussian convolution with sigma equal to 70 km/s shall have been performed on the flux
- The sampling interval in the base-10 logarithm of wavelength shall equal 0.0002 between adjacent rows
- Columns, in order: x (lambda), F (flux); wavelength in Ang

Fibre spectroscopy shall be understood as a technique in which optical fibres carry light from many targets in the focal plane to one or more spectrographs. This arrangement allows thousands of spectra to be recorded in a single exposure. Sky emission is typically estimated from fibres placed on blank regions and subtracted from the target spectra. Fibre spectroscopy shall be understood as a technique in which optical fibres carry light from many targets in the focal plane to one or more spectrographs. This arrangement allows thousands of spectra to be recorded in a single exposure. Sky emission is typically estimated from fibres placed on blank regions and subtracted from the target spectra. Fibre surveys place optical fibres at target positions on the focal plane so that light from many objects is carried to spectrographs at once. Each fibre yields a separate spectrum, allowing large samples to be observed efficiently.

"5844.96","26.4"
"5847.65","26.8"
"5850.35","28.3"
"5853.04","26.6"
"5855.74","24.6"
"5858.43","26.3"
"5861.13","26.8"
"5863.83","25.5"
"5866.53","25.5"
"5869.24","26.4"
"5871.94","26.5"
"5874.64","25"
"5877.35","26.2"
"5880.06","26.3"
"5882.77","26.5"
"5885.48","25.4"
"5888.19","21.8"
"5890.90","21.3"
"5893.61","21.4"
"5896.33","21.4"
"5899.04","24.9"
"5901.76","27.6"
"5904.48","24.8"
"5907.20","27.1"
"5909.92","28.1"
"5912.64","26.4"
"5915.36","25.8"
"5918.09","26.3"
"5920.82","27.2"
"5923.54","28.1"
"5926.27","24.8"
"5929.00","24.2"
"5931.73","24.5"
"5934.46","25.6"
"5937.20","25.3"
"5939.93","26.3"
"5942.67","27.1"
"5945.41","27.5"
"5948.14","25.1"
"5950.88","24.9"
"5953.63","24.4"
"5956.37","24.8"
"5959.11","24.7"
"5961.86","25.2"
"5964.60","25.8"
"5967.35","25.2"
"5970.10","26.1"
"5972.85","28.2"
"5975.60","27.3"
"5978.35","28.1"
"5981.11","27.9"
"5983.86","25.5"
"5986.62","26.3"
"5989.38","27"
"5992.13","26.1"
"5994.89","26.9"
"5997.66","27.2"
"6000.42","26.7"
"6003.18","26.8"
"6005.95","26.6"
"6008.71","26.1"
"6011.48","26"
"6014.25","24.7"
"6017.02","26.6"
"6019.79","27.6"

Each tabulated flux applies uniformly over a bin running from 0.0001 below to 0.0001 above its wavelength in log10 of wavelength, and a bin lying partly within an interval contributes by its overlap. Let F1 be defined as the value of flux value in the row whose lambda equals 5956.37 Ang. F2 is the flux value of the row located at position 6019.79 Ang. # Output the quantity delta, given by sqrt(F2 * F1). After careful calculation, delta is 26.2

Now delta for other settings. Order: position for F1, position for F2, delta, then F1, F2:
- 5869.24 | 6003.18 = 26.6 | 26.4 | 26.8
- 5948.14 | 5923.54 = 26.6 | 25.1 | 28.1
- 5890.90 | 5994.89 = 23.9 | 21.3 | 26.9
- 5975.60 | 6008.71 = 26.7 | 27.3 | 26.1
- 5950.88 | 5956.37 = 24.8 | 24.9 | 24.8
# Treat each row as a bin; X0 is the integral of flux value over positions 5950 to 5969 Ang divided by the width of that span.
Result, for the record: 25.0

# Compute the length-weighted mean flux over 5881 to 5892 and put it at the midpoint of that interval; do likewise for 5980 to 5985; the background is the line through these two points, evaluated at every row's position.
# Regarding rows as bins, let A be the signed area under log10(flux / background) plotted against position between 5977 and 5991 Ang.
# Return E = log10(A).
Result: -1.4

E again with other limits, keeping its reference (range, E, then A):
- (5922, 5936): -1.2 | 0.07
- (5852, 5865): -0.2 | 0.66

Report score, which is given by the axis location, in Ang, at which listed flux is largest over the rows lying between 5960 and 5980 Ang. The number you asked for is 5972.85 Ang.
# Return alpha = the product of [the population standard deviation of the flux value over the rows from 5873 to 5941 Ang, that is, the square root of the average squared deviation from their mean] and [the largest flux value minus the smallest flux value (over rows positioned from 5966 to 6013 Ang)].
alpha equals 5.9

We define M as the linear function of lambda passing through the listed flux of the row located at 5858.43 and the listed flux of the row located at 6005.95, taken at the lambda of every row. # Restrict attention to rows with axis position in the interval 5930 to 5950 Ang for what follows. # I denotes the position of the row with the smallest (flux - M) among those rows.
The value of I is 5931.73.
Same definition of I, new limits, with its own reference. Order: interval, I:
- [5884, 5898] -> 5890.90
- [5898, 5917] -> 5904.48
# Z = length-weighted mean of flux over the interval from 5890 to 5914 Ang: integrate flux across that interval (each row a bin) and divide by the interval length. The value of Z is 24.9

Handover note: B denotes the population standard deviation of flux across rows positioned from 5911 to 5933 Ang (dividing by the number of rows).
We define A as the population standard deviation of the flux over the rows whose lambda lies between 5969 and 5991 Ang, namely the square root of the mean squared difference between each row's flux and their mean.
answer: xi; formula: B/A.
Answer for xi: 1.36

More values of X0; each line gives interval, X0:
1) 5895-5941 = 25.8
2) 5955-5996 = 26.3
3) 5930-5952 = 25.8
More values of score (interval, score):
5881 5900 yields 5882.77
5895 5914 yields 5909.92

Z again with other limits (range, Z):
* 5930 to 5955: 25.6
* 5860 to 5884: 26.1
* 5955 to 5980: 26.2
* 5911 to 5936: 25.9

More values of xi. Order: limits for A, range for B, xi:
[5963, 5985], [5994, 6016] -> 0.63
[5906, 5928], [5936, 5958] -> 1.01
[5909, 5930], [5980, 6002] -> 0.52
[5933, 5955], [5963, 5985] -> 1.14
